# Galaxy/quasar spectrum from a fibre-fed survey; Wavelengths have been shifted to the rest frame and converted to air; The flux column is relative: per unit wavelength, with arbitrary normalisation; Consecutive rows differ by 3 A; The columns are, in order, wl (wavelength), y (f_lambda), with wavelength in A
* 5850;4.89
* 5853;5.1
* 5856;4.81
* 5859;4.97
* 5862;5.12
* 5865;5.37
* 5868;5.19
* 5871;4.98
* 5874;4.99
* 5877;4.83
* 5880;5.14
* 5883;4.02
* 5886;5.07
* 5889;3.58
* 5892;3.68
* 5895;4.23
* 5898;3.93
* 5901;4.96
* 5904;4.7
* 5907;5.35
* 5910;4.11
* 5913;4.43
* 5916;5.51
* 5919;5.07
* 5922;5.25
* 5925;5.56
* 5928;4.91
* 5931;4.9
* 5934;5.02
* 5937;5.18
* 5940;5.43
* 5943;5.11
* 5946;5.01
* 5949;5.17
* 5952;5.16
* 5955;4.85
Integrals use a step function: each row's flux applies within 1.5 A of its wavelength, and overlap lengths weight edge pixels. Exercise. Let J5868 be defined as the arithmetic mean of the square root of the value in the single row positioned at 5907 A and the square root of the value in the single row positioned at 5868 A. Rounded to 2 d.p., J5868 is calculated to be 2.30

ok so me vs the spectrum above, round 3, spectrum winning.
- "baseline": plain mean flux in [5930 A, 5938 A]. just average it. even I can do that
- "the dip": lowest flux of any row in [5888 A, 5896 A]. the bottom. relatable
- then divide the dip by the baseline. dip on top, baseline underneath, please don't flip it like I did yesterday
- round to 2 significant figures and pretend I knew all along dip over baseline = 0.71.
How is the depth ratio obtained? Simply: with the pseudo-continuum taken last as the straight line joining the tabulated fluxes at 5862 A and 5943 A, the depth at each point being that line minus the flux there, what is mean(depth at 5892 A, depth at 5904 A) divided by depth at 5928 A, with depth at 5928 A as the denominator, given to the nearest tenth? 4.6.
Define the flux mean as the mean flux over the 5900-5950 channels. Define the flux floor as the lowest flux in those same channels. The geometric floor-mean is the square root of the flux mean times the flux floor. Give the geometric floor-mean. 4.6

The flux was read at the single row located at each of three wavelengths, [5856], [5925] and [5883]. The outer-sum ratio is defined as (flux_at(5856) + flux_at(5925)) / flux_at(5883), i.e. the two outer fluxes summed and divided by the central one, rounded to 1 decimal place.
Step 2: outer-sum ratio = 2.6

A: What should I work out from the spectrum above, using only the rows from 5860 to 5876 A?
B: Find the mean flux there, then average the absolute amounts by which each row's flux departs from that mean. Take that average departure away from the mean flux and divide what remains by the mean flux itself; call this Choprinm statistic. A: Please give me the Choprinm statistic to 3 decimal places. 0.977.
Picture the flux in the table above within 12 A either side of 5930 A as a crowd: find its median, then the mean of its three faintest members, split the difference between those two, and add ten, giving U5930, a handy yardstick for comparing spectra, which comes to 15.0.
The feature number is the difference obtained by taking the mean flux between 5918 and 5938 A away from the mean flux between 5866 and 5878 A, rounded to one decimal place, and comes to -0.1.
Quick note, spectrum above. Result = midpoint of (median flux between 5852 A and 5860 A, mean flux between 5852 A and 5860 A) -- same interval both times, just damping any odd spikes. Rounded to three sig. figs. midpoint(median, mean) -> 4.96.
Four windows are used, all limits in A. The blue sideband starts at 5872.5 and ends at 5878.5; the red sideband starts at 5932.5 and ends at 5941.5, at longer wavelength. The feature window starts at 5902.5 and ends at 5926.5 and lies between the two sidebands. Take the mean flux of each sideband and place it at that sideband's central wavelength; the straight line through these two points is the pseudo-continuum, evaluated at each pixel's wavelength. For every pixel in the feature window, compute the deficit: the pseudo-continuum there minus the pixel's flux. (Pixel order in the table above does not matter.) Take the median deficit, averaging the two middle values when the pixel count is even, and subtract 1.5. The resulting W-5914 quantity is -1.5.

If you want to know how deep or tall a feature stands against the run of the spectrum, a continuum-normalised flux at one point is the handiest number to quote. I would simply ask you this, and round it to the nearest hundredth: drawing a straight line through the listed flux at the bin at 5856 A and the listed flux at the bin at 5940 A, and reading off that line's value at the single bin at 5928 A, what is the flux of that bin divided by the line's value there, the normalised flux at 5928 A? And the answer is 0.92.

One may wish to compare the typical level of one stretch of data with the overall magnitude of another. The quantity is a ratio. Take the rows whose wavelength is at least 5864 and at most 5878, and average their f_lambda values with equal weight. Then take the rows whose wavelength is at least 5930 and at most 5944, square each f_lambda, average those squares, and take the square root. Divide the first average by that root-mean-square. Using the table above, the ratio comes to 0.99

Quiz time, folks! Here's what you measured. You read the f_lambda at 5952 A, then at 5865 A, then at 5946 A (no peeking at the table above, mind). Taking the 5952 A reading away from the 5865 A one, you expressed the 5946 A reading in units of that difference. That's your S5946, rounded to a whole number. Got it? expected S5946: 24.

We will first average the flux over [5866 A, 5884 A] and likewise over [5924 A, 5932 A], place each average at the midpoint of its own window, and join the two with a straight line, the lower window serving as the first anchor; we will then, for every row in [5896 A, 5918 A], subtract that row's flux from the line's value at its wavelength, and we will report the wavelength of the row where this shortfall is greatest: 5898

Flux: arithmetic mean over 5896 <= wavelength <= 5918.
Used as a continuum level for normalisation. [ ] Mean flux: 4.71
